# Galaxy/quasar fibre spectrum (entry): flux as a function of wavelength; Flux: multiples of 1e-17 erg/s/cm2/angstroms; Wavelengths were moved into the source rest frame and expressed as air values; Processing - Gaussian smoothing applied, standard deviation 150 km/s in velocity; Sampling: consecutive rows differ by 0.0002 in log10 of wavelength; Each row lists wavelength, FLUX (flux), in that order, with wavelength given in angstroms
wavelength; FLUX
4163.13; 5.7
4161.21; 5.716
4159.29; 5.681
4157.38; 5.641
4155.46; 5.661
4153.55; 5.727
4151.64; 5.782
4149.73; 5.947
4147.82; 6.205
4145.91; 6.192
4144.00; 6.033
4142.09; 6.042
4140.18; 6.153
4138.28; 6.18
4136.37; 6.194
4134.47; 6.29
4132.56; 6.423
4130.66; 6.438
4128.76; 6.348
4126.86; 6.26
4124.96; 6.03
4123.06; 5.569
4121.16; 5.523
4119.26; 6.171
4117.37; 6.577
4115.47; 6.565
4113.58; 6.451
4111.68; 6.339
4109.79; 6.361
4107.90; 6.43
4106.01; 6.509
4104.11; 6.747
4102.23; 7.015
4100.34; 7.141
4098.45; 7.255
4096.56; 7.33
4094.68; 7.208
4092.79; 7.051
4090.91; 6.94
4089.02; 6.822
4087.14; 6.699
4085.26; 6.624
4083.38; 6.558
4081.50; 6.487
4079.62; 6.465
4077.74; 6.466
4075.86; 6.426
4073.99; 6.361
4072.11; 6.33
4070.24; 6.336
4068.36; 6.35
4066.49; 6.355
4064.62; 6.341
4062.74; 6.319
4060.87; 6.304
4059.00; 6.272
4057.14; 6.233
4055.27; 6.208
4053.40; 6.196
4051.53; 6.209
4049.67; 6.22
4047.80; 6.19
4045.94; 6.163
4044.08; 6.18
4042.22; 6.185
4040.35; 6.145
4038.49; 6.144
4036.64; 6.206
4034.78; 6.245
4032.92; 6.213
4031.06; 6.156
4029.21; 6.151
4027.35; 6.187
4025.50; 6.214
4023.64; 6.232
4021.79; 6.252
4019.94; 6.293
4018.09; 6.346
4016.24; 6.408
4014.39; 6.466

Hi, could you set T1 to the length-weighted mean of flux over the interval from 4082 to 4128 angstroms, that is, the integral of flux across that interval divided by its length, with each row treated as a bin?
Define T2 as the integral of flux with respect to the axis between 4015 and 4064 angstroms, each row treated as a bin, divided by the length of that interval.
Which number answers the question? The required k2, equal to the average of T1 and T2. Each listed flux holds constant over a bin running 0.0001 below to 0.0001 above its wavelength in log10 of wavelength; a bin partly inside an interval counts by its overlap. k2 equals 6.41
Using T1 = 6.59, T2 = 6.23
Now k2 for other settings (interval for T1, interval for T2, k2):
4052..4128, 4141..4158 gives 6.20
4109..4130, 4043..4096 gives 6.32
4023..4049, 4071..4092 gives 6.38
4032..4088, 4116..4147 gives 6.24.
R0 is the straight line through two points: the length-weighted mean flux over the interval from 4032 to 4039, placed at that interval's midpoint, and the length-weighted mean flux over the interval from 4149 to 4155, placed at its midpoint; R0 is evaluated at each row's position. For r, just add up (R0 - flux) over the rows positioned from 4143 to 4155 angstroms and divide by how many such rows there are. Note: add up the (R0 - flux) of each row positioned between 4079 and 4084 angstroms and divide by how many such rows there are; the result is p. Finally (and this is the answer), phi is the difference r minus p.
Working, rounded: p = -0.45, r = -0.16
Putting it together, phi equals 0.29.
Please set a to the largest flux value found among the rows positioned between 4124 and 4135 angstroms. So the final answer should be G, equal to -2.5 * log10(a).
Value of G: -2.02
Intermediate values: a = 6.438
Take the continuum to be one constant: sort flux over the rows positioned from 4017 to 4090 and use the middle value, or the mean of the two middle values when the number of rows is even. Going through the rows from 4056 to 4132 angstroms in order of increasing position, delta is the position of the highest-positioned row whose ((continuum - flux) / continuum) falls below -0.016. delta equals 4130.66 angstroms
